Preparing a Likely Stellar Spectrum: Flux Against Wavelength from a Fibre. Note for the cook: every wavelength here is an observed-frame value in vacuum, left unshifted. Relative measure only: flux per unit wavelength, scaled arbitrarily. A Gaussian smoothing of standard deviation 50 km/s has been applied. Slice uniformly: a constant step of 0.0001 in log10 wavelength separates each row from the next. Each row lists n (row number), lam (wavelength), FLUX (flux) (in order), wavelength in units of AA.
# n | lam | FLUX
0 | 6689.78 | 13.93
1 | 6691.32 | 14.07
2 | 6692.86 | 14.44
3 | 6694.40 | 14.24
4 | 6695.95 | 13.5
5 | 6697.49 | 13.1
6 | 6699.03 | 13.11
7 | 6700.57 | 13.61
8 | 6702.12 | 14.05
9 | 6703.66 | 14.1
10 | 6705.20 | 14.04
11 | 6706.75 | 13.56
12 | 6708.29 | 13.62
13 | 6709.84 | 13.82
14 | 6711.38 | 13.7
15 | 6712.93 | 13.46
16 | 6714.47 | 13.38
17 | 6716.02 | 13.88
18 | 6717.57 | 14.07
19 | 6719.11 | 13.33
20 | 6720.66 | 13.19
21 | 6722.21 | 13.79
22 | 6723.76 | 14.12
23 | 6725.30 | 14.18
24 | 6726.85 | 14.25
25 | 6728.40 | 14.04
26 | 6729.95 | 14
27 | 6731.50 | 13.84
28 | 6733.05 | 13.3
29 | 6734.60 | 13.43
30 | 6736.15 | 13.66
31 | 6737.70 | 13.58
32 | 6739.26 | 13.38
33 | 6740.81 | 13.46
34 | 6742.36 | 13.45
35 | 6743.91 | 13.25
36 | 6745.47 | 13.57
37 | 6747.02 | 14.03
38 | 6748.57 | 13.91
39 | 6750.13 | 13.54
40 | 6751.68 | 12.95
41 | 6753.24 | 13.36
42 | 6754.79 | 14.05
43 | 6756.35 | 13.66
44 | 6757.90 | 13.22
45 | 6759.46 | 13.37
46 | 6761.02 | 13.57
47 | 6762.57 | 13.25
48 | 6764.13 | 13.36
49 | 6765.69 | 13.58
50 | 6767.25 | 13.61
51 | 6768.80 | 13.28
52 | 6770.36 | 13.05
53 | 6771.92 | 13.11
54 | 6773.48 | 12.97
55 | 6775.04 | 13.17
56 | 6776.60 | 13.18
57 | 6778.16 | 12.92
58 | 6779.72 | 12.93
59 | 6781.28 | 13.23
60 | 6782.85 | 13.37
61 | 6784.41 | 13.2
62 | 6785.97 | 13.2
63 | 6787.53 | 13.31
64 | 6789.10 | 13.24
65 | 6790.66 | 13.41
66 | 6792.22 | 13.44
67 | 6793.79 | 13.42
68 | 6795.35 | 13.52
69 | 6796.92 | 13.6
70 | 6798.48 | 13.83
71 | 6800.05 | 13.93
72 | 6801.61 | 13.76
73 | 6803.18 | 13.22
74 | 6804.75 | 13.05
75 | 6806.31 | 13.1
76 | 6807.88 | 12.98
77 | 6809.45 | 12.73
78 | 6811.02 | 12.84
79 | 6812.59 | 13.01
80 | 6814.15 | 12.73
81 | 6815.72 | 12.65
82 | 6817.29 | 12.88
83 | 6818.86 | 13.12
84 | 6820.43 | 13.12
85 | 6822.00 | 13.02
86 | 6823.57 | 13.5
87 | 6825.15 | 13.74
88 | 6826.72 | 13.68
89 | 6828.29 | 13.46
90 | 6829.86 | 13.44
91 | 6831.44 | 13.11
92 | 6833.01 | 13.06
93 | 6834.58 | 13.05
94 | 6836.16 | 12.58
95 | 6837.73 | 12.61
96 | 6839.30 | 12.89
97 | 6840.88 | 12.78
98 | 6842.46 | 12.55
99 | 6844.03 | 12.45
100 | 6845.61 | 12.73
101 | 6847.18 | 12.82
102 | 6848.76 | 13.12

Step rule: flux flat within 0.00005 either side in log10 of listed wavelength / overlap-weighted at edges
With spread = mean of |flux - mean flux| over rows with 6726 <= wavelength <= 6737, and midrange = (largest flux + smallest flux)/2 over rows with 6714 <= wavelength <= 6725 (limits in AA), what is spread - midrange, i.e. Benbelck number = -13.4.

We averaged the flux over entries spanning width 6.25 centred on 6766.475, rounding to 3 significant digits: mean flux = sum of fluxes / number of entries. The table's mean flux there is 13.5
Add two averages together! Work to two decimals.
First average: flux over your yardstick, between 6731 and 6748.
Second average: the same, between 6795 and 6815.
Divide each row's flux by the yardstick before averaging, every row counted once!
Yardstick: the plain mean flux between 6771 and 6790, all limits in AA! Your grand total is 2.04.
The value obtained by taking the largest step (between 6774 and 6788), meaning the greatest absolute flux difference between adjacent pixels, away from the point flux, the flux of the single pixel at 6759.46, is 13.1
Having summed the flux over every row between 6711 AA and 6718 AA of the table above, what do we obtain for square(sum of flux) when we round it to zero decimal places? 4691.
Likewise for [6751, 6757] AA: 2918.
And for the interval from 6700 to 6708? 4811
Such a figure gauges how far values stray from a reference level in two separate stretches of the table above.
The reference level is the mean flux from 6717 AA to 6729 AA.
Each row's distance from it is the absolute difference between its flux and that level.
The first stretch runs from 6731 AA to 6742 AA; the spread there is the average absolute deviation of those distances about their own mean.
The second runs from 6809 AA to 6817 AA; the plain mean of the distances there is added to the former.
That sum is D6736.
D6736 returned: 1.2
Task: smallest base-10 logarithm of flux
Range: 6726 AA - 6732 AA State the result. 1.14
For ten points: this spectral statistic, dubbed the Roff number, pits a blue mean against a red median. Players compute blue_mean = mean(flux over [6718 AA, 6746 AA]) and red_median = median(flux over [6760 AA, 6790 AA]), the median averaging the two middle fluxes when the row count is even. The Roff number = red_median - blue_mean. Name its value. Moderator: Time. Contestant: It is -0.43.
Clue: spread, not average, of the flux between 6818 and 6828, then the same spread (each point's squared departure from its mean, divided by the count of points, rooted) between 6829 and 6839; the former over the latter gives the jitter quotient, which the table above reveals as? 1.0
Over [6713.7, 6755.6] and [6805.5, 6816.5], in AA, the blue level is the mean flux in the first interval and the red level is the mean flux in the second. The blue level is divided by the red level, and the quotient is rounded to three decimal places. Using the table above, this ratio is 1.062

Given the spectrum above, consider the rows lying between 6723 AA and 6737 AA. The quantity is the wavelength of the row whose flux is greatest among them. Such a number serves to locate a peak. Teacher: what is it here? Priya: 6726.85 AA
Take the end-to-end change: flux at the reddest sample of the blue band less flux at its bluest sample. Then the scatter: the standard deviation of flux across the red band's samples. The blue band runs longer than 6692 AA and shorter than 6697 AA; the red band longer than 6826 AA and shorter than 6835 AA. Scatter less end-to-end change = 1.2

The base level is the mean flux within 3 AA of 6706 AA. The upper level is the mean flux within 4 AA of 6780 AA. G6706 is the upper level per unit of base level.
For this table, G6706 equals 0.949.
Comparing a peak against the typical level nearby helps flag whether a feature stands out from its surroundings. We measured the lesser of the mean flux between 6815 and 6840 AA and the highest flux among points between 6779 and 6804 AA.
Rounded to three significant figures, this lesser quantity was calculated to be 13.1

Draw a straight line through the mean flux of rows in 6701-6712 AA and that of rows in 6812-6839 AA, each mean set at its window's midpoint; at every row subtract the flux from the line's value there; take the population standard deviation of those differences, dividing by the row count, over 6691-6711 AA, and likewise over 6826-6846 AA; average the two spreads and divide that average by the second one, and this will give 1.07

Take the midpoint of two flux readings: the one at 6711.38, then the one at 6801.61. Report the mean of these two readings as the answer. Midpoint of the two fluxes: 13.7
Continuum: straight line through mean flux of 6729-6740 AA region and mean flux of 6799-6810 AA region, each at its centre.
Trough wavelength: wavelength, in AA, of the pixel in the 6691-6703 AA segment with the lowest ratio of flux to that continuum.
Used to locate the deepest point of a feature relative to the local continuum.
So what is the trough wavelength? 6697.49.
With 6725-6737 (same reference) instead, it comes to 6733.05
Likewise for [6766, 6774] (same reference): 6773.48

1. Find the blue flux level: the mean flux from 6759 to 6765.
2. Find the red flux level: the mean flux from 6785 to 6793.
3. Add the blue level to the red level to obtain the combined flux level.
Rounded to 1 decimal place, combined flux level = 26.7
